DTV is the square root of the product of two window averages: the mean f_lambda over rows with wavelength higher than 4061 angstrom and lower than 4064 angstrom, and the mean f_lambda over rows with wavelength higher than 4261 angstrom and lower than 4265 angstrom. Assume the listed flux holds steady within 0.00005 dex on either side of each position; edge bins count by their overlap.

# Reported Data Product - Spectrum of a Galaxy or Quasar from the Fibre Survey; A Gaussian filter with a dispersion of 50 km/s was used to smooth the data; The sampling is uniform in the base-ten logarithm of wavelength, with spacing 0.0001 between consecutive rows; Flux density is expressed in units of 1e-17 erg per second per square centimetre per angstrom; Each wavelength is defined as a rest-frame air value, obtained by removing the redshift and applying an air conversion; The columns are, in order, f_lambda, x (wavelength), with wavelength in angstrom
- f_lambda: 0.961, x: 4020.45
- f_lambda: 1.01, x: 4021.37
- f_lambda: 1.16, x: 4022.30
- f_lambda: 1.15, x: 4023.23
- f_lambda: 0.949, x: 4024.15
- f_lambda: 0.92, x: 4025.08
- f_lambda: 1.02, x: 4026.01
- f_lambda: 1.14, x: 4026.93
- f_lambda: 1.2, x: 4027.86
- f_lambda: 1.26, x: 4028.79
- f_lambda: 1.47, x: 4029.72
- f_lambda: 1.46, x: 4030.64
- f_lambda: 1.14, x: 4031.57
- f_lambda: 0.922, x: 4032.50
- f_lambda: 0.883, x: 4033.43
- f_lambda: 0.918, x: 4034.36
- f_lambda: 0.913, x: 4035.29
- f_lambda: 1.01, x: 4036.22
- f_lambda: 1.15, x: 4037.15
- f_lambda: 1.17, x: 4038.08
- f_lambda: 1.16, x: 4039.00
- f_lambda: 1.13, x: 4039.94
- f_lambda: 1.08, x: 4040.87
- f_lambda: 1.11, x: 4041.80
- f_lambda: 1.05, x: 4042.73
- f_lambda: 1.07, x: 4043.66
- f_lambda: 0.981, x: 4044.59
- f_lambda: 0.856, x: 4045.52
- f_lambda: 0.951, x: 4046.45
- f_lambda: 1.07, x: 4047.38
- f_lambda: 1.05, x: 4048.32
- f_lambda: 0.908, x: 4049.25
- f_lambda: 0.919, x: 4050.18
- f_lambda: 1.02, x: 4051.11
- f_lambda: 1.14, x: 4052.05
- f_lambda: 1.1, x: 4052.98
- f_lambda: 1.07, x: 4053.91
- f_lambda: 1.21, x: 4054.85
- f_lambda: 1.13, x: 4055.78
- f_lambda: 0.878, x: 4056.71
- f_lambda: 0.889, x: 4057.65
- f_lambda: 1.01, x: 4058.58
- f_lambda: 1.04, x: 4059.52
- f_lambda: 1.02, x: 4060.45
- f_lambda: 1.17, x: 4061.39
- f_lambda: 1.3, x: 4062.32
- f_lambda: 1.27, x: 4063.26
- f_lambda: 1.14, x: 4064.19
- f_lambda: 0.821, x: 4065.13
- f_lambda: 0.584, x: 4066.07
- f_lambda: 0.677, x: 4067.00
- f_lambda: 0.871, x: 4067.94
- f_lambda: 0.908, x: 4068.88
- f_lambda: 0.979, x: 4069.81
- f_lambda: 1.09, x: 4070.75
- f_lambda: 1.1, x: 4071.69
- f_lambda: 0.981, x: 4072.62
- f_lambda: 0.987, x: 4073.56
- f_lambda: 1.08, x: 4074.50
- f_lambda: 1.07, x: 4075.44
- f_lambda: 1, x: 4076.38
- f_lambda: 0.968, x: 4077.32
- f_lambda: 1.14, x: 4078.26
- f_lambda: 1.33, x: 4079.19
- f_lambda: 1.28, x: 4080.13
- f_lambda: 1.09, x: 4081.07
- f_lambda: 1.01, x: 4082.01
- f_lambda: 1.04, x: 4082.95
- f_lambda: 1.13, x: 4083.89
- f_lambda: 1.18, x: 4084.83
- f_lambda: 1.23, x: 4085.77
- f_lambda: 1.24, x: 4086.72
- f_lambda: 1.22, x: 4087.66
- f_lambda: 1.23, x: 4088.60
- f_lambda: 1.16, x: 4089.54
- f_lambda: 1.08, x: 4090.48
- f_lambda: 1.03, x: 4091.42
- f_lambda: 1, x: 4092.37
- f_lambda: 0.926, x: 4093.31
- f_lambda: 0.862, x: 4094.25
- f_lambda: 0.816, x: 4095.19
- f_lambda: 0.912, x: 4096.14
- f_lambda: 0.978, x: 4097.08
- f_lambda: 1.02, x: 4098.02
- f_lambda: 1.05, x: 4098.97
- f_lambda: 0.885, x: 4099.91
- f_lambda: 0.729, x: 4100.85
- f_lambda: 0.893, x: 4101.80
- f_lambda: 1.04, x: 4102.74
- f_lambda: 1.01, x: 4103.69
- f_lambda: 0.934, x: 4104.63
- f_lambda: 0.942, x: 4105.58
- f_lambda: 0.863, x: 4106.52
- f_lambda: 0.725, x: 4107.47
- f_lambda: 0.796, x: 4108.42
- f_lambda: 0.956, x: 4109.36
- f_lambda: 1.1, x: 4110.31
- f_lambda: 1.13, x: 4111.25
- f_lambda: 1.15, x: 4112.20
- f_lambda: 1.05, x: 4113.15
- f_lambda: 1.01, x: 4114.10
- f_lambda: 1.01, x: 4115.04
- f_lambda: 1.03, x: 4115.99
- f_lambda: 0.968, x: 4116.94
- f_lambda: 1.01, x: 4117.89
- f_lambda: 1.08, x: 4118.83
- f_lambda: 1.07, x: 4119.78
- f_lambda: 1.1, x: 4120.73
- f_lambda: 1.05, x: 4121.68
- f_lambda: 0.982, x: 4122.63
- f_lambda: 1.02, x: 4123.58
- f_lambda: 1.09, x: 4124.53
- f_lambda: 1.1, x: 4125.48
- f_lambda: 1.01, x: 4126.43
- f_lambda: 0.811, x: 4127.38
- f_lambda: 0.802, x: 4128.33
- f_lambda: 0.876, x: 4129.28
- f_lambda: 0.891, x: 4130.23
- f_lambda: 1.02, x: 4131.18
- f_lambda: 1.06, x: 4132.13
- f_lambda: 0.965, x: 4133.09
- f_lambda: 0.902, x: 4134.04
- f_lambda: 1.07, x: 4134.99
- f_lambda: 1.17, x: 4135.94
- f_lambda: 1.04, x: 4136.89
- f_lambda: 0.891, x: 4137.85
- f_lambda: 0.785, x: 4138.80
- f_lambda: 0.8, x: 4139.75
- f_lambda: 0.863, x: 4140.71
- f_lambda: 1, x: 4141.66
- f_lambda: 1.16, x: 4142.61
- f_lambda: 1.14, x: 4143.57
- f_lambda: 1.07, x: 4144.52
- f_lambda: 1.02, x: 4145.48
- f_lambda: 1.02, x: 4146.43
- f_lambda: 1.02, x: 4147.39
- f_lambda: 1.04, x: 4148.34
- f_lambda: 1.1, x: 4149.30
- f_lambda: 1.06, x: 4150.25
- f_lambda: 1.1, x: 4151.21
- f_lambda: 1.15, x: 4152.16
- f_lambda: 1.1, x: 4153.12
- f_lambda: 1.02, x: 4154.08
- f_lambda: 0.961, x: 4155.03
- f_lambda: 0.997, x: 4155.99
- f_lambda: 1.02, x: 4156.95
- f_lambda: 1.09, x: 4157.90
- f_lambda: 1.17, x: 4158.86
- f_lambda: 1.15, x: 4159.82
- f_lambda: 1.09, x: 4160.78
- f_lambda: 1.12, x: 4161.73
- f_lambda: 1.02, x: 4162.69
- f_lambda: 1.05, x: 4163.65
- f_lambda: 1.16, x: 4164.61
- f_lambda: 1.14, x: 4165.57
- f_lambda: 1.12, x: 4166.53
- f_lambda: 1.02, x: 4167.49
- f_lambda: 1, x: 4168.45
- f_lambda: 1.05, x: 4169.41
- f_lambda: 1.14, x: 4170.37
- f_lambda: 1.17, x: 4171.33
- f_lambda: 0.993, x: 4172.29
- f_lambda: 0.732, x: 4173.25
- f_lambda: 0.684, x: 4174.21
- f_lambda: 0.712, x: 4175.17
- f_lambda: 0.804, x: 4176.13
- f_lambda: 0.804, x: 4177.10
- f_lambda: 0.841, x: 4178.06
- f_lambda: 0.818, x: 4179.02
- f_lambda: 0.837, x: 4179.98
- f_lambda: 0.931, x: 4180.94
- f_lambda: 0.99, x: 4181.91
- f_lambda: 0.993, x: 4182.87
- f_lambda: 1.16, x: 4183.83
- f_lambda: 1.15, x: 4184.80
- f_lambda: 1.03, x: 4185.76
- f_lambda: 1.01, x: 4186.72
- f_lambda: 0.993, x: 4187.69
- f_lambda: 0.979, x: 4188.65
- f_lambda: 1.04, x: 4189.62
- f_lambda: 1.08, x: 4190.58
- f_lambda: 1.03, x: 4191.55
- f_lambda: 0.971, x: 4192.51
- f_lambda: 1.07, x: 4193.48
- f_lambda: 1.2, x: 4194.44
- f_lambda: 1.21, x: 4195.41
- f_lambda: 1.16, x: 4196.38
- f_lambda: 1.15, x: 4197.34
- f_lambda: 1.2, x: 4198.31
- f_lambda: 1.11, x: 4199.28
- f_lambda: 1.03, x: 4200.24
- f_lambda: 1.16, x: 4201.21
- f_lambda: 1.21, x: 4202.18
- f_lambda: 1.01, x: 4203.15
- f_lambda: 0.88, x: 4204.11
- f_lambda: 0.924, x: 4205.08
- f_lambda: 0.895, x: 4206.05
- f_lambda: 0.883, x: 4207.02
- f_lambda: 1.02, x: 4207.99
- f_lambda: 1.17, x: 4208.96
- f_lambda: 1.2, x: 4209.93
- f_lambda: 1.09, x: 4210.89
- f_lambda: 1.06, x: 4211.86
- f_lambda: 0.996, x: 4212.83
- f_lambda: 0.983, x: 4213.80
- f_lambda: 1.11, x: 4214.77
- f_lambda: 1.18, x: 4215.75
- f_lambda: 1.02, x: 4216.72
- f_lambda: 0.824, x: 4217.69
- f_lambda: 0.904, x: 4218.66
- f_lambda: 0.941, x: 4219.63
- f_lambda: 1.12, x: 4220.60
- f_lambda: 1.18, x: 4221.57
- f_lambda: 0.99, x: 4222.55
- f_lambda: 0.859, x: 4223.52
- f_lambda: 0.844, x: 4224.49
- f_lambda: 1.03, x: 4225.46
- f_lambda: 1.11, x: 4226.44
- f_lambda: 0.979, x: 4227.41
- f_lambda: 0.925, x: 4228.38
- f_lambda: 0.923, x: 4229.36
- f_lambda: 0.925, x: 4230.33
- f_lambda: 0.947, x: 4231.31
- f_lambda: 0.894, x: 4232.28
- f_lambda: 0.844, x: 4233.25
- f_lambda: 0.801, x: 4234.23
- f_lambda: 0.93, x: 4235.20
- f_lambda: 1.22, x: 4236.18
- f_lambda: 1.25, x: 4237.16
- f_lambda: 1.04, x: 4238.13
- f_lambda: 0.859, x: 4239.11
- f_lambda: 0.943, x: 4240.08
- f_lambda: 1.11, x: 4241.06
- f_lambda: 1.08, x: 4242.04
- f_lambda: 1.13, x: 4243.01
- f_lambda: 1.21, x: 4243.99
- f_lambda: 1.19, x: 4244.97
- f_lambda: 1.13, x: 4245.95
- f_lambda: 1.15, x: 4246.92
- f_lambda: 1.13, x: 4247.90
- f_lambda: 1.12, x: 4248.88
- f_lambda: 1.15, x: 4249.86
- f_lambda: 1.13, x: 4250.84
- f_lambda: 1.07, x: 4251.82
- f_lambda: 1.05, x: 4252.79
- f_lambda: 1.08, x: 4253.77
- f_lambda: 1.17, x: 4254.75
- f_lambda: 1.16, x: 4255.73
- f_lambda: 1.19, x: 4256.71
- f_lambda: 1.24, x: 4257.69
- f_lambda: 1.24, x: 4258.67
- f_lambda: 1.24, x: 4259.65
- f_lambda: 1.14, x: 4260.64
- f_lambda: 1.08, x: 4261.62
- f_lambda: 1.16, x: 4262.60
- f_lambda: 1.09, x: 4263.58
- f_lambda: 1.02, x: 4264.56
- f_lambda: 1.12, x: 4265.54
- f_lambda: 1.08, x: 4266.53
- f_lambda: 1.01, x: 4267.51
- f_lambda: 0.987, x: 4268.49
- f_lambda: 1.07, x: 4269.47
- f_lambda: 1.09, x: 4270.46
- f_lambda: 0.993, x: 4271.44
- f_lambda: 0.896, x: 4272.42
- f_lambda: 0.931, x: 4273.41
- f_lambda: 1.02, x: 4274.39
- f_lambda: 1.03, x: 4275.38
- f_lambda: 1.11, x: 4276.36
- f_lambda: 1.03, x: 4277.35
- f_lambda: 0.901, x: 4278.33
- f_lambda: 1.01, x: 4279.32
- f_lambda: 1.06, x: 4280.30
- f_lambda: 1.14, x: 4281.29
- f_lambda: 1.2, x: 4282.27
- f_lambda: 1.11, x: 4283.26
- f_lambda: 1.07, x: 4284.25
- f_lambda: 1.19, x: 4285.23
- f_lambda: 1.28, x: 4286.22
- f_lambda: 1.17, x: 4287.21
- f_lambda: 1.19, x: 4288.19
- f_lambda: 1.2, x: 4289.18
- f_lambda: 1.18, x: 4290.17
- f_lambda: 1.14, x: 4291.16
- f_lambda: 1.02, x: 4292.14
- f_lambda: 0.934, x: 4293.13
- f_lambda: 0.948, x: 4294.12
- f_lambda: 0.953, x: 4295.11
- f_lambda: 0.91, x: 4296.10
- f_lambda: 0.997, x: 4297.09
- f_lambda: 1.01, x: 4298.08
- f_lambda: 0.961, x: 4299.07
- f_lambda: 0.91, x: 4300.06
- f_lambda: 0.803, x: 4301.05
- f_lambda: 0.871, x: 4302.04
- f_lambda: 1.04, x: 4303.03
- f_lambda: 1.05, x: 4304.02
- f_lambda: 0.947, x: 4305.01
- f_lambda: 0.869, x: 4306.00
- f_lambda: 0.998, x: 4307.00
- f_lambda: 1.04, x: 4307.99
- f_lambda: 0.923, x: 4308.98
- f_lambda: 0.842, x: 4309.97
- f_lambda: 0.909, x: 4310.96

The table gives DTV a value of 1.16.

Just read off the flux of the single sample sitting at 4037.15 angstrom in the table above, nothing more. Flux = 1.15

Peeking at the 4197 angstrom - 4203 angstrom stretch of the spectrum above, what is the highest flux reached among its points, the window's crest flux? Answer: 1.21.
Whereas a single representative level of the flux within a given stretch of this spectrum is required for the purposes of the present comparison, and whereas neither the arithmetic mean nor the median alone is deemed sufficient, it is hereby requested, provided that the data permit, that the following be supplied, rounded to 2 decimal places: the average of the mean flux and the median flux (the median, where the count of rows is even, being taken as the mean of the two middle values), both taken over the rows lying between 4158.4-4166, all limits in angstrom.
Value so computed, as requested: 1.12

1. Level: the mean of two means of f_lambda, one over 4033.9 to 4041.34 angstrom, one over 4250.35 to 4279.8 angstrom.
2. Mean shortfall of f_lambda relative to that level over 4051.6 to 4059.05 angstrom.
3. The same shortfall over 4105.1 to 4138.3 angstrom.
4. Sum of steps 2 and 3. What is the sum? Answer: 0.098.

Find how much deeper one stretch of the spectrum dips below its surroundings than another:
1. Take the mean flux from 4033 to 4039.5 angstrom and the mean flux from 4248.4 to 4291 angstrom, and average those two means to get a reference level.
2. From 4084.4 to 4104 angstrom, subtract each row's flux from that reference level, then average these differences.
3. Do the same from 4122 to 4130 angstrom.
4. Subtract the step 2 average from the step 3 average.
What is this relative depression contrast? 0.062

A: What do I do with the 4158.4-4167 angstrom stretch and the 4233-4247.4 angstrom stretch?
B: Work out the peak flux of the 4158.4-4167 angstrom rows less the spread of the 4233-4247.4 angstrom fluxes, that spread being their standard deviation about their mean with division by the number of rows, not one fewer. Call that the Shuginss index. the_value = 1.03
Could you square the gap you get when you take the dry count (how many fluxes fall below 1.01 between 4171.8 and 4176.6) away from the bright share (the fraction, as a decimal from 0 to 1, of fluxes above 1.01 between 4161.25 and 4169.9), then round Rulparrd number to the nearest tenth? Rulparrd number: 16.9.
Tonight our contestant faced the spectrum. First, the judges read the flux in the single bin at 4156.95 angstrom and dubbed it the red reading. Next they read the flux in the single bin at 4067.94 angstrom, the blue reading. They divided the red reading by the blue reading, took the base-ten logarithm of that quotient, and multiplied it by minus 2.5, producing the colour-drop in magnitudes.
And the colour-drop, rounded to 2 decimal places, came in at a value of -0.17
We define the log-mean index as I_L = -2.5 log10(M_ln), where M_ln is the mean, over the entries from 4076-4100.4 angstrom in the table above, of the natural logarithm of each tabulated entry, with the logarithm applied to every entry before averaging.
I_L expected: 3.1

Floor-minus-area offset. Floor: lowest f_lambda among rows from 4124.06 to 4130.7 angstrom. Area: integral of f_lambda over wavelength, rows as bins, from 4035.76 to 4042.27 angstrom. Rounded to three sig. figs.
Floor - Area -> -6.46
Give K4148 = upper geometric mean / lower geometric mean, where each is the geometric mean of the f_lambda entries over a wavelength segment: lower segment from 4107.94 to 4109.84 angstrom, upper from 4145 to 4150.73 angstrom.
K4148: 1.20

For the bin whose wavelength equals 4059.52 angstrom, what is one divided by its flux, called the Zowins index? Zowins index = 0.96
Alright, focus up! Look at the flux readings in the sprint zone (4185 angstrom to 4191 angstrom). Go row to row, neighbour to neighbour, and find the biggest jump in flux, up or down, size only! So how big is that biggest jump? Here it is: 0.06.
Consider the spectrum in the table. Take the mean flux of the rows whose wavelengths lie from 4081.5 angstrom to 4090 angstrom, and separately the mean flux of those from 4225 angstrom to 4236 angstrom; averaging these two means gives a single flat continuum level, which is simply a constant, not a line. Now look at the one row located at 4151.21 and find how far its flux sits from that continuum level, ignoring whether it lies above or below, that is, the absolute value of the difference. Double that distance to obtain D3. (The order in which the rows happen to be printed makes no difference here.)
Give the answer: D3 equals 0.10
